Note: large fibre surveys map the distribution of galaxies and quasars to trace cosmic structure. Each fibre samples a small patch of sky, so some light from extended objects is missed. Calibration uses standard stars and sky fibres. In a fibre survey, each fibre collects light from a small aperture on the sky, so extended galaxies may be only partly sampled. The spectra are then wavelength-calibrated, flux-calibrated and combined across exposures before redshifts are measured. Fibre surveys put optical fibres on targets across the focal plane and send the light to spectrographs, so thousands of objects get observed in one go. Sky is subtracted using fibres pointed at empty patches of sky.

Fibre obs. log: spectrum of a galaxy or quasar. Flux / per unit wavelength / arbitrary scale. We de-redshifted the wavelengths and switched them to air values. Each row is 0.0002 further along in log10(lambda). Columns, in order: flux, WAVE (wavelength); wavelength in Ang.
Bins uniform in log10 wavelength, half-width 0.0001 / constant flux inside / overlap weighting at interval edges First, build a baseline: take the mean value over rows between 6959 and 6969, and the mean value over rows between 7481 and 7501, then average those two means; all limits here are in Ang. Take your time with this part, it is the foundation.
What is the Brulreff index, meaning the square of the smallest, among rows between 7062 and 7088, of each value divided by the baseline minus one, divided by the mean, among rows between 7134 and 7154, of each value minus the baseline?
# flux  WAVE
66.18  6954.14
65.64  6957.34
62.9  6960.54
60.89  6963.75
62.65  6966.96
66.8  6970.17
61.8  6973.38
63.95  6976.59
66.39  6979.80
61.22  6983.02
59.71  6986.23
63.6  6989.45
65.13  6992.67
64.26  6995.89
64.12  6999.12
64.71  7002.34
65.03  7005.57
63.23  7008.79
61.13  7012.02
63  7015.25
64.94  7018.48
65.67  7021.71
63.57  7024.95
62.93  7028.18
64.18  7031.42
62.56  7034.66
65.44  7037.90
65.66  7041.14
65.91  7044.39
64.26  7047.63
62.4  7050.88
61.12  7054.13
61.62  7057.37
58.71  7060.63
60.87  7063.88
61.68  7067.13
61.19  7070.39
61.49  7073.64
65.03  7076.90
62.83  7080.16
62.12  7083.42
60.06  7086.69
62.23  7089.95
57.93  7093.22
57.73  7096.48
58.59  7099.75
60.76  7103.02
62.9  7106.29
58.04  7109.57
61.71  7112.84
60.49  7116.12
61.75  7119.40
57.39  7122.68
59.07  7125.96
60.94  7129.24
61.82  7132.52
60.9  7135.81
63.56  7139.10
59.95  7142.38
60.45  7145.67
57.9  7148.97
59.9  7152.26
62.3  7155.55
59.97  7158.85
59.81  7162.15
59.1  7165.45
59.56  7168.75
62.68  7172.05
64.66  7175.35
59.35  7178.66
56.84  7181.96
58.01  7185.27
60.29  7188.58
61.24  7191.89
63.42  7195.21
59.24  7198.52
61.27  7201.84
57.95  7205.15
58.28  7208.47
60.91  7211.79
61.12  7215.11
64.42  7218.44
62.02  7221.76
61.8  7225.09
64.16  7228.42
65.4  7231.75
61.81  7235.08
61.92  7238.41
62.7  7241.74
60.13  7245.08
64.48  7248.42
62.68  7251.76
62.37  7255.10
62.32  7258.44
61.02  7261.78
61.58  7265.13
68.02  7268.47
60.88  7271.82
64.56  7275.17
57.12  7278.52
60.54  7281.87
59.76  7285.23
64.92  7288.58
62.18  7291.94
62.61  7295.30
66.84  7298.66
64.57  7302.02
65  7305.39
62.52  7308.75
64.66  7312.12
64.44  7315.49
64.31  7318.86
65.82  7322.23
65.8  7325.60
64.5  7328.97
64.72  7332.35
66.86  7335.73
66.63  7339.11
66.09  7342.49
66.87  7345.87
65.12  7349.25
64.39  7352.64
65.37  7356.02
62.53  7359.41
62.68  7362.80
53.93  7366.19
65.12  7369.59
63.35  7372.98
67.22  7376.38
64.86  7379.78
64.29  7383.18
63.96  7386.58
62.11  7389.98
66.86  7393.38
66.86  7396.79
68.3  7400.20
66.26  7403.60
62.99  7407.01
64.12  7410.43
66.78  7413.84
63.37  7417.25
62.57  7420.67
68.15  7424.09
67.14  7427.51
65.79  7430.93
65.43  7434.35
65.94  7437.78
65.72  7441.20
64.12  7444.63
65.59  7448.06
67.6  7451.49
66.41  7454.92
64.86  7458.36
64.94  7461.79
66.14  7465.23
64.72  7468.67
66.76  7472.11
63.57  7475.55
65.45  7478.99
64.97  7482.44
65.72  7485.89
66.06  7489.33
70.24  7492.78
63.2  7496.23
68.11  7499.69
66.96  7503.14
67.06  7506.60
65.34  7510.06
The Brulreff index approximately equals -0.0011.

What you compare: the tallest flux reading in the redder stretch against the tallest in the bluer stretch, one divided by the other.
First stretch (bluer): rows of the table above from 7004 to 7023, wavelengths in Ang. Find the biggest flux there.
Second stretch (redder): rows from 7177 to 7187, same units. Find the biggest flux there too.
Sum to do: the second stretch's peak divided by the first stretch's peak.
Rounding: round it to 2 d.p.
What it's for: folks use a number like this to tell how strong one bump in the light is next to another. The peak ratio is 0.90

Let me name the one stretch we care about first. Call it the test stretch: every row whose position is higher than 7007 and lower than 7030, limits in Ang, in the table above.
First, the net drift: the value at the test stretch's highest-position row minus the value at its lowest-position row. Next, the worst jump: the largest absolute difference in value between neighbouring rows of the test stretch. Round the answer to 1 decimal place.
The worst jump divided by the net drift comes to -7.0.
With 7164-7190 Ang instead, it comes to 4.5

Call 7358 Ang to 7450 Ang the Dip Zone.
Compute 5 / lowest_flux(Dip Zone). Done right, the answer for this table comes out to 0.0927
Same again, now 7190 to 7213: 0.0863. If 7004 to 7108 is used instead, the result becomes 0.0866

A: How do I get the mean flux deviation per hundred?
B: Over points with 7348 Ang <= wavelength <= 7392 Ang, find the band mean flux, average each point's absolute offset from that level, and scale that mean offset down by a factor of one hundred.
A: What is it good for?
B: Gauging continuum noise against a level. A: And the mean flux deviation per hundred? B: 0.0195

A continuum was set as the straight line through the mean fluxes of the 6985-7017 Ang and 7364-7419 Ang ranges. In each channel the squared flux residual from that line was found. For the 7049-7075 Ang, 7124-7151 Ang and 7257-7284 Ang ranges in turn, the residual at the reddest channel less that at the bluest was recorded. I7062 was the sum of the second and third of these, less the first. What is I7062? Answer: 20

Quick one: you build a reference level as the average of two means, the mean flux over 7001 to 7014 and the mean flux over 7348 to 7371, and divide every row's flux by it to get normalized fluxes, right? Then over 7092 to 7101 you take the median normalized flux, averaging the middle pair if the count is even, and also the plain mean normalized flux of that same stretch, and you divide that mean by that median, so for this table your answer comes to 1.003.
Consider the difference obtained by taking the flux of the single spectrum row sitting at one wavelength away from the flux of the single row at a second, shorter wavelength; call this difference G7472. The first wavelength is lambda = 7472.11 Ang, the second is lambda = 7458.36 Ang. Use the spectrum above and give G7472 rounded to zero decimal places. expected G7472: -2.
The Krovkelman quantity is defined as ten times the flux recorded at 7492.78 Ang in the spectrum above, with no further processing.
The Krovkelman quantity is 702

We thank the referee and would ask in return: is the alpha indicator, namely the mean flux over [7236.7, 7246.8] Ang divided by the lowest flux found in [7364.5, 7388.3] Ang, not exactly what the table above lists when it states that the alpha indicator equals 1.14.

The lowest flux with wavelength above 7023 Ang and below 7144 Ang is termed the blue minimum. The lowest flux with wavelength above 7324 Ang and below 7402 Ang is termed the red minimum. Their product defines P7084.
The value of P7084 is 3095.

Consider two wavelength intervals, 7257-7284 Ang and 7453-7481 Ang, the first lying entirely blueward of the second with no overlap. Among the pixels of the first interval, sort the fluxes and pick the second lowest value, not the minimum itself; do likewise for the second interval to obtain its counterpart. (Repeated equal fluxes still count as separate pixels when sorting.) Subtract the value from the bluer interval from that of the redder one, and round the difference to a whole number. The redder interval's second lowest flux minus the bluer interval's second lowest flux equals 4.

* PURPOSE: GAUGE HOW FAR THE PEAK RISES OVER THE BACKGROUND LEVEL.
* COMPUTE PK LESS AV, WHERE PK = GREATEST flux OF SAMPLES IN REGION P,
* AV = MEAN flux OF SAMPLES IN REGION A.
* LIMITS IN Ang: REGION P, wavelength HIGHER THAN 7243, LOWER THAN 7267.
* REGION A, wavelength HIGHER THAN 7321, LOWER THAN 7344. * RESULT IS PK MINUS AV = -1.3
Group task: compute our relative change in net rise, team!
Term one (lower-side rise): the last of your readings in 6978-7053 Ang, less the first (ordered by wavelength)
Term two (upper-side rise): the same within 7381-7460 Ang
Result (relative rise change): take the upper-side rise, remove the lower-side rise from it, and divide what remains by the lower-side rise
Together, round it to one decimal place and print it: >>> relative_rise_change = -1.1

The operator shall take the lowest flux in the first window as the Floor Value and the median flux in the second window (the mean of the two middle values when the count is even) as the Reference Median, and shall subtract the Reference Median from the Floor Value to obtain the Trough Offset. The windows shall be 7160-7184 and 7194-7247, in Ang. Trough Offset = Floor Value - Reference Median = -5.0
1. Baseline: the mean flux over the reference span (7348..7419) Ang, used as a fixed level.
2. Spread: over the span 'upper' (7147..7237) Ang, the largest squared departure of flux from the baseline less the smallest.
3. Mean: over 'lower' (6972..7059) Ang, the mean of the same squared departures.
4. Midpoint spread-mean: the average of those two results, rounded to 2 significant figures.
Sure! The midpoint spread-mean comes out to 30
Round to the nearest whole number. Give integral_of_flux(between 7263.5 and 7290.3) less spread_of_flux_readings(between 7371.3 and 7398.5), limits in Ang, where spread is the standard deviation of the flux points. 1665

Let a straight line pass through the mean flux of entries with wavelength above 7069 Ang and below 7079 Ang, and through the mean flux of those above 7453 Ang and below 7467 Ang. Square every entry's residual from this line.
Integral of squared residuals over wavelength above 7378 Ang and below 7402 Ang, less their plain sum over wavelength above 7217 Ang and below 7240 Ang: 73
